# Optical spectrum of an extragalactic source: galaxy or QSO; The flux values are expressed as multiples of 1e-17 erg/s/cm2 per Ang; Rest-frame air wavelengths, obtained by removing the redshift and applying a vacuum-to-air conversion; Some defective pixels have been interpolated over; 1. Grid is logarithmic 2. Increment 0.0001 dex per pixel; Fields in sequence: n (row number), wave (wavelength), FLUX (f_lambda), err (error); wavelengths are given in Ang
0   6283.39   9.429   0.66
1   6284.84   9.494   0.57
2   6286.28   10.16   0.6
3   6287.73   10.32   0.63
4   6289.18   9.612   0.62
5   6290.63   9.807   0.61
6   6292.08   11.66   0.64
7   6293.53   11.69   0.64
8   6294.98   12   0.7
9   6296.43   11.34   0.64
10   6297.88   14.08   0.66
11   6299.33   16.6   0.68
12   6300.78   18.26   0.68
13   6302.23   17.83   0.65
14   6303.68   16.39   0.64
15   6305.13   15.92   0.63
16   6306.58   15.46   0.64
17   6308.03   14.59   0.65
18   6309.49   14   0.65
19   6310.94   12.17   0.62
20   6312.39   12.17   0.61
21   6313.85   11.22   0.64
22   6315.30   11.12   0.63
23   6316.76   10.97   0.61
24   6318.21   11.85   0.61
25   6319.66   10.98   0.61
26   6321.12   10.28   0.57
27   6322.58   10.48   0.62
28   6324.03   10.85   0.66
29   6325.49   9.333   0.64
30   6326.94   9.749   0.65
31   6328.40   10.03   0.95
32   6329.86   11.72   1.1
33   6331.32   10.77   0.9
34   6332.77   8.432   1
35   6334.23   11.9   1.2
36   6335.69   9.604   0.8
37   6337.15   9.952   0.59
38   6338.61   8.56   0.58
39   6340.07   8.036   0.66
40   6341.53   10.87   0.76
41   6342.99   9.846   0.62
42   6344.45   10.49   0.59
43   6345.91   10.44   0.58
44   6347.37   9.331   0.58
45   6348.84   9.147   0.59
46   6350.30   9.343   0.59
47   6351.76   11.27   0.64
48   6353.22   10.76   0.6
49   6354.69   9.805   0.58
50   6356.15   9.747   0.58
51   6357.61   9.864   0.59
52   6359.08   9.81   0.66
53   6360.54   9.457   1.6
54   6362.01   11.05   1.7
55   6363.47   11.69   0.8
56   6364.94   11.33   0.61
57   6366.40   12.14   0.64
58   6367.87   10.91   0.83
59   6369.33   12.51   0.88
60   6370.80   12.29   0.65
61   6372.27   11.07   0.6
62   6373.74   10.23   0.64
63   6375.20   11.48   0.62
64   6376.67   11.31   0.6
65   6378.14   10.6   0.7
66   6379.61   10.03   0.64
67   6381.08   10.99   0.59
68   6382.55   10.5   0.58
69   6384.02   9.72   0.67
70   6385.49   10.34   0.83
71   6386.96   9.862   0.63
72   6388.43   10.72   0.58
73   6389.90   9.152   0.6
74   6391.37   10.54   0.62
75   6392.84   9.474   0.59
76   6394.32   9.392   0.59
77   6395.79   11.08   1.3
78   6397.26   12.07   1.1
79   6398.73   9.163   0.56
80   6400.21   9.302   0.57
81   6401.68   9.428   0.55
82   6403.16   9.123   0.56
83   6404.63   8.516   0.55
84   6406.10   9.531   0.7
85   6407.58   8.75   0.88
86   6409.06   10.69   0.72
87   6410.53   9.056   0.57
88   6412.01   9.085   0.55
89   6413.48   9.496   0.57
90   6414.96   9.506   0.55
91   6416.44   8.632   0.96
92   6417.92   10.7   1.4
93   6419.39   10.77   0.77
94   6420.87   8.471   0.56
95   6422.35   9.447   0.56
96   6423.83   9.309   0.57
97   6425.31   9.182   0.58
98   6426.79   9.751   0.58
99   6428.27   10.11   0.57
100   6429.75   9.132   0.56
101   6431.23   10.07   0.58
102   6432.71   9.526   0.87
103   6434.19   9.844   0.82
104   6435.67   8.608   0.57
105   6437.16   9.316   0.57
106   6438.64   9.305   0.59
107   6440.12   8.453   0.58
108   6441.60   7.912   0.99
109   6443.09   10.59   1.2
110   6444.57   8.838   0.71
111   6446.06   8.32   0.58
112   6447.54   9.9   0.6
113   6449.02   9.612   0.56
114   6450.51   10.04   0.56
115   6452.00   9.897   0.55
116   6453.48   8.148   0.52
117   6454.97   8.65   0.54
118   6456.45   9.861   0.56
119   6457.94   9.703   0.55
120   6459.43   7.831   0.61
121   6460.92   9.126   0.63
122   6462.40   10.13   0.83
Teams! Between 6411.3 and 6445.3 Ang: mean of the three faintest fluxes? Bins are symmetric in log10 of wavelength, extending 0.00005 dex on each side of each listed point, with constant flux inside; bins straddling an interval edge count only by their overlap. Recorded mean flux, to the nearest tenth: 8.3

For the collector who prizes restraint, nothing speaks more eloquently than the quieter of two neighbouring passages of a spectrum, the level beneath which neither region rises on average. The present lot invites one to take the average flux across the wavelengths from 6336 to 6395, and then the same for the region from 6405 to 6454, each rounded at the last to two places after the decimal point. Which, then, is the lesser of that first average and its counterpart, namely 9.39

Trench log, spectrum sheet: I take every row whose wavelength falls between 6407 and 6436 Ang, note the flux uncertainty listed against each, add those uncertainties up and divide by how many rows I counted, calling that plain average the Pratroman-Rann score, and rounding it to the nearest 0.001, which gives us 0.690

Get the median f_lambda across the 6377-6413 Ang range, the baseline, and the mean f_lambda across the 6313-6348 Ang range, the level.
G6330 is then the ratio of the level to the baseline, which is 1.07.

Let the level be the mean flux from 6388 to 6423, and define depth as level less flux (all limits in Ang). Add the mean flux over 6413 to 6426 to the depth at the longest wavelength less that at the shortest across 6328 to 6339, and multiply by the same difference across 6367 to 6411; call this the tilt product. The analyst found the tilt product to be 20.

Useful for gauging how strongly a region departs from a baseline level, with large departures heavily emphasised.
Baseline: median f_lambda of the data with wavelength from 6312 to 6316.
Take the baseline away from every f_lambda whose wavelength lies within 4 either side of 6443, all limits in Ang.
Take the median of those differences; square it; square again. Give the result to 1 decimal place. 58.6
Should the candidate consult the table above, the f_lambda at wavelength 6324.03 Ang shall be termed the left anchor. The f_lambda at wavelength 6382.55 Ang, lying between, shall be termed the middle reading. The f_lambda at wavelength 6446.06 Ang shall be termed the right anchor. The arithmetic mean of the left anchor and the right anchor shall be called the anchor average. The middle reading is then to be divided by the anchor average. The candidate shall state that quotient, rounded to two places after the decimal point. 1.10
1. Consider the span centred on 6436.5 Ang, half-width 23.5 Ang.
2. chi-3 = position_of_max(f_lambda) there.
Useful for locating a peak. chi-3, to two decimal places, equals 6419.39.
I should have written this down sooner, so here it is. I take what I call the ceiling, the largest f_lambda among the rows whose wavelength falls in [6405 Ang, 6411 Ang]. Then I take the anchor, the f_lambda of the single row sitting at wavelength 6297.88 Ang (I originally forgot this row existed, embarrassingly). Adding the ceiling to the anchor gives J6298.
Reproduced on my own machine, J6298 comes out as 24.8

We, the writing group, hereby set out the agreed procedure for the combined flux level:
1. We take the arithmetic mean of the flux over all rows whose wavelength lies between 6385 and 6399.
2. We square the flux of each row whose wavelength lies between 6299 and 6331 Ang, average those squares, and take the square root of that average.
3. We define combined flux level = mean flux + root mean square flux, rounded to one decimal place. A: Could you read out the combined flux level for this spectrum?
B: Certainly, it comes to 23.3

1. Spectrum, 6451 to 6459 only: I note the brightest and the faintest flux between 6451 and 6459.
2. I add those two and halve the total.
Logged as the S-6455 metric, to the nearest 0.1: 9.0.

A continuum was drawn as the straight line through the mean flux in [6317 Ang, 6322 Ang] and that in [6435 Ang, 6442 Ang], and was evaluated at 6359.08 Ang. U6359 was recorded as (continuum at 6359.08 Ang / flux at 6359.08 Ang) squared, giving 1.1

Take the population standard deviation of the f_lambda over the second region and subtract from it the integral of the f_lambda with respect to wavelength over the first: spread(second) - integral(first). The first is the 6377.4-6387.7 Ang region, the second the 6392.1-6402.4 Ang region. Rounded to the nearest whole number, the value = -105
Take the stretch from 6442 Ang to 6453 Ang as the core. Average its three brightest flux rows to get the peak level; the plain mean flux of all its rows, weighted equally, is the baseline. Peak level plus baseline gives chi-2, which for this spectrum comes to 20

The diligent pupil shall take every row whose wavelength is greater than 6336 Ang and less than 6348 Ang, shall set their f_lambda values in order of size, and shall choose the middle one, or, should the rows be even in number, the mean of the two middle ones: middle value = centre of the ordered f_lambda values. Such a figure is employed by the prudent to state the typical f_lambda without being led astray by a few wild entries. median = 9.9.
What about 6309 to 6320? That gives 11.5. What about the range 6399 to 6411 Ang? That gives 9.2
